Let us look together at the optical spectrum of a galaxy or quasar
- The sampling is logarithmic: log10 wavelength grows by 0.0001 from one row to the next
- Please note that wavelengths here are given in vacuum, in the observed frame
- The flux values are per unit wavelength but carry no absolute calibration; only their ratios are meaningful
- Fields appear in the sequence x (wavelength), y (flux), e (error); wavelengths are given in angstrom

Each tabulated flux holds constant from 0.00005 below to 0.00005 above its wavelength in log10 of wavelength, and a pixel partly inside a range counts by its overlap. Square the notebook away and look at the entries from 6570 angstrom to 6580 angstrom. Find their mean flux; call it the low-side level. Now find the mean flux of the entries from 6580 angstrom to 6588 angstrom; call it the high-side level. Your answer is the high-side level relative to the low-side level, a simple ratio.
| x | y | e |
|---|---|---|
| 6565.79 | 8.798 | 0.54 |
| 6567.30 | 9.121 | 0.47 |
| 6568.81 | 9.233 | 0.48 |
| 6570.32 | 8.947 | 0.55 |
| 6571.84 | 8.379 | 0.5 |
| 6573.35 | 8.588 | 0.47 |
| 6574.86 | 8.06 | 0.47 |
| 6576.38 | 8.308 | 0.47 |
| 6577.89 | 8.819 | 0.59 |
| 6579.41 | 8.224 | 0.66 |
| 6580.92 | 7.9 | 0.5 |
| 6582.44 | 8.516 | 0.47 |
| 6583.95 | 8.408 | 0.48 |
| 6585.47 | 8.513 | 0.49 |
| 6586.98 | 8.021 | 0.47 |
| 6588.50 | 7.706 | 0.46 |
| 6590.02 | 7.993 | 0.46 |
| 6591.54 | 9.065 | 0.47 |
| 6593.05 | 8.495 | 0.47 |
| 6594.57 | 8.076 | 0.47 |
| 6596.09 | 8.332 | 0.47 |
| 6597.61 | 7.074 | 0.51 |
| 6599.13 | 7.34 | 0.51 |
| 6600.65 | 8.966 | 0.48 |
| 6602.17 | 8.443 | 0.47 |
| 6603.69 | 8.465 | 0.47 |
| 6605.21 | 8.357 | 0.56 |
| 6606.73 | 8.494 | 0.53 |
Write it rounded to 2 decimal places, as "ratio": 0.98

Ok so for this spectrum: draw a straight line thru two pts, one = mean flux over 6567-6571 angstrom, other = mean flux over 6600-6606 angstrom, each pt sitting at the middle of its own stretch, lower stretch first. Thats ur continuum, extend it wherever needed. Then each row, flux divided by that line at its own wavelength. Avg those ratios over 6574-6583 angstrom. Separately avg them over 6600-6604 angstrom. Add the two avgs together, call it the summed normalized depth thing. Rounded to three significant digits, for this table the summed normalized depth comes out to 1.93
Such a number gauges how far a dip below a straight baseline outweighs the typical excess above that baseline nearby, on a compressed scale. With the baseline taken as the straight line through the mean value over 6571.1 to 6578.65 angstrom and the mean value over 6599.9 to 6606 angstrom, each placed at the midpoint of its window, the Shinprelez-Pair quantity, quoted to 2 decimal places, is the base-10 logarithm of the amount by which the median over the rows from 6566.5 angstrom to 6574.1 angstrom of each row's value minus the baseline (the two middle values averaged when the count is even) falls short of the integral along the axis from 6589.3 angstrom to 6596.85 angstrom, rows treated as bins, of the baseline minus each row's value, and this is -0.42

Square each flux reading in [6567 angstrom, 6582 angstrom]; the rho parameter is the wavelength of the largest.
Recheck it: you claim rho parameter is 6568.81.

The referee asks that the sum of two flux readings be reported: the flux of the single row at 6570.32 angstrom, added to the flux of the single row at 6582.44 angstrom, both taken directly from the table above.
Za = 17.5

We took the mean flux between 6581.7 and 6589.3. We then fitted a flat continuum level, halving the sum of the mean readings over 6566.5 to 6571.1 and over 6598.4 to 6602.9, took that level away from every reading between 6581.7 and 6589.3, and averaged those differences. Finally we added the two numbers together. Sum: 7.79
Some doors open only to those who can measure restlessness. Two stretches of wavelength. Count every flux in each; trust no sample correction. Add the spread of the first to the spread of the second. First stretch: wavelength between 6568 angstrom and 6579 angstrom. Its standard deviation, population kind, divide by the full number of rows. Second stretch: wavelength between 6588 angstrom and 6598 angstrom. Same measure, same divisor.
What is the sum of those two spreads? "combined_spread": 1.0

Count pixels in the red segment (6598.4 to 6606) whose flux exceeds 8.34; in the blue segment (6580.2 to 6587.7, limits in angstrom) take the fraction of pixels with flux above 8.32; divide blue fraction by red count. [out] 0.15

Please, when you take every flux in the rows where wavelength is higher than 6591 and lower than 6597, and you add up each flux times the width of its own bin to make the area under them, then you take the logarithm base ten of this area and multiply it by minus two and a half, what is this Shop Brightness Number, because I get -4.3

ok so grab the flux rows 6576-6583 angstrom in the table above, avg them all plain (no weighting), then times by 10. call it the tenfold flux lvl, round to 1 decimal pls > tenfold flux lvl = 83.5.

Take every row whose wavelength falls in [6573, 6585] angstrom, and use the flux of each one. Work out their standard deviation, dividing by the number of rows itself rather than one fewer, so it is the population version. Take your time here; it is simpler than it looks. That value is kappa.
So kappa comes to 0.28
